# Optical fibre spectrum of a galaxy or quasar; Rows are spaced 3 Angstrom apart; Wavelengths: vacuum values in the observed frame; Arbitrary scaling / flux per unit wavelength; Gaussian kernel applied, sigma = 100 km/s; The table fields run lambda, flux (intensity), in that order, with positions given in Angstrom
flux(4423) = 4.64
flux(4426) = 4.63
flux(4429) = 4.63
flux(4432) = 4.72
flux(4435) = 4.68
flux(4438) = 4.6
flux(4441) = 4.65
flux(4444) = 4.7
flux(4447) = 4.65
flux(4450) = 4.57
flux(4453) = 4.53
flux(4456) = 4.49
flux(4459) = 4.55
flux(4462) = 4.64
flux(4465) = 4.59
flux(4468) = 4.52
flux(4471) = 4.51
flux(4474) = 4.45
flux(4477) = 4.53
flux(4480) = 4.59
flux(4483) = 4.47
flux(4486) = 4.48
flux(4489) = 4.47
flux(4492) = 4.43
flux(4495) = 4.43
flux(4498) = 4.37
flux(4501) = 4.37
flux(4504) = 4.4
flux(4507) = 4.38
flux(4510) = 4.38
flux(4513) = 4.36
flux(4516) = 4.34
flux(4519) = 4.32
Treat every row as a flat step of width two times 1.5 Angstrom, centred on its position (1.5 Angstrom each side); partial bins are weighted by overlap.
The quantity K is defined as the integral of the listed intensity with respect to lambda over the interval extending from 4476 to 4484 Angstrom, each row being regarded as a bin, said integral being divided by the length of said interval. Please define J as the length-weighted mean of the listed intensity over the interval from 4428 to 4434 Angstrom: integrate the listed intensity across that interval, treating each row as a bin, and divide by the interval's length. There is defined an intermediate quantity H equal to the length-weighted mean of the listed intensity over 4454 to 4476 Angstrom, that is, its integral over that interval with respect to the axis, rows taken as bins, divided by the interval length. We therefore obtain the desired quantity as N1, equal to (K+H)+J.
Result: 13.7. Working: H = 4.535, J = 4.68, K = 4.53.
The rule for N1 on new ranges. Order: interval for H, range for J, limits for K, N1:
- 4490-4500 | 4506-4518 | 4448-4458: 13.3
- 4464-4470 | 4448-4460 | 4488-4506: 13.5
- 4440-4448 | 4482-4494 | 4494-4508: 13.5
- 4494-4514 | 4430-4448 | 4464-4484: 13.6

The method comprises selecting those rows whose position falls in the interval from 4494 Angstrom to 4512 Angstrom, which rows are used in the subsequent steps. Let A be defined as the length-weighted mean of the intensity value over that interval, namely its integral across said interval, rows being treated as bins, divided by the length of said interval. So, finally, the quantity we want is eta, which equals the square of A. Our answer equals 19.2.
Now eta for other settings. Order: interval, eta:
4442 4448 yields 21.9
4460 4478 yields 20.6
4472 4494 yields 20.1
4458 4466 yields 21.1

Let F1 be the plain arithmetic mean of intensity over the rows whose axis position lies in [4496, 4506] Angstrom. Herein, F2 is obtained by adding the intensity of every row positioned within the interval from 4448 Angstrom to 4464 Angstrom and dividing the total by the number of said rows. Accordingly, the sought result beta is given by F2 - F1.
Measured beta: 0.18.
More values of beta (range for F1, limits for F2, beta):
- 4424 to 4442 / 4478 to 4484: -0.12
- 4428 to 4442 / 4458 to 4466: -0.06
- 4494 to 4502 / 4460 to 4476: 0.15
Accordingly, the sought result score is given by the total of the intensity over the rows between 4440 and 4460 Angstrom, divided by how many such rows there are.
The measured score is 4.59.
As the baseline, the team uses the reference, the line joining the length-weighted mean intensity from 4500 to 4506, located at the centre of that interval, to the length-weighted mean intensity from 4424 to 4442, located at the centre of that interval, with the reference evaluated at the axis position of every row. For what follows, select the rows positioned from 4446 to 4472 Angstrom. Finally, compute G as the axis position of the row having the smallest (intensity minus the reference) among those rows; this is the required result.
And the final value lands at 4456 Angstrom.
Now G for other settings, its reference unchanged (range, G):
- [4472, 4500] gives 4474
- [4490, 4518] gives 4498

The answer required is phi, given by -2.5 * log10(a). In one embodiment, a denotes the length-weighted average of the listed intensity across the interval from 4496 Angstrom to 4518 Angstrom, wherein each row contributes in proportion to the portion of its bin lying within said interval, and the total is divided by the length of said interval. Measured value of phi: -1.60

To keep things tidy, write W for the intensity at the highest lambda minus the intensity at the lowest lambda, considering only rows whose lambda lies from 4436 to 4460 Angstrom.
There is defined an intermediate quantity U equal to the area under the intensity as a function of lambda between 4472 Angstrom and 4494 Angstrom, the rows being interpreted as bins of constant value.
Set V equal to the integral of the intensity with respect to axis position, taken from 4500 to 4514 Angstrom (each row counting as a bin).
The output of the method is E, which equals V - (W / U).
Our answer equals 61.3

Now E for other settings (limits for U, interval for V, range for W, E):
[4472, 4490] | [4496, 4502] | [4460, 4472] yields 26.3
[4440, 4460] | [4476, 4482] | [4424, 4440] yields 27.3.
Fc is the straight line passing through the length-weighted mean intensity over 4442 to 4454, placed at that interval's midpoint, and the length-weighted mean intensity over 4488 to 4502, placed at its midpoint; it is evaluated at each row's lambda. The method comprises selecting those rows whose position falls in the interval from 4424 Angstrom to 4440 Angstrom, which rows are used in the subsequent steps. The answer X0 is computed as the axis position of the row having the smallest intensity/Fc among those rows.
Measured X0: 4426 Angstrom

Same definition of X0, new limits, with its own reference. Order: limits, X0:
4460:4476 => 4474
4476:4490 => 4483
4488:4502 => 4498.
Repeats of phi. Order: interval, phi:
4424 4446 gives -1.67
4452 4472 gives -1.64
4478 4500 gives -1.62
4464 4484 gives -1.64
